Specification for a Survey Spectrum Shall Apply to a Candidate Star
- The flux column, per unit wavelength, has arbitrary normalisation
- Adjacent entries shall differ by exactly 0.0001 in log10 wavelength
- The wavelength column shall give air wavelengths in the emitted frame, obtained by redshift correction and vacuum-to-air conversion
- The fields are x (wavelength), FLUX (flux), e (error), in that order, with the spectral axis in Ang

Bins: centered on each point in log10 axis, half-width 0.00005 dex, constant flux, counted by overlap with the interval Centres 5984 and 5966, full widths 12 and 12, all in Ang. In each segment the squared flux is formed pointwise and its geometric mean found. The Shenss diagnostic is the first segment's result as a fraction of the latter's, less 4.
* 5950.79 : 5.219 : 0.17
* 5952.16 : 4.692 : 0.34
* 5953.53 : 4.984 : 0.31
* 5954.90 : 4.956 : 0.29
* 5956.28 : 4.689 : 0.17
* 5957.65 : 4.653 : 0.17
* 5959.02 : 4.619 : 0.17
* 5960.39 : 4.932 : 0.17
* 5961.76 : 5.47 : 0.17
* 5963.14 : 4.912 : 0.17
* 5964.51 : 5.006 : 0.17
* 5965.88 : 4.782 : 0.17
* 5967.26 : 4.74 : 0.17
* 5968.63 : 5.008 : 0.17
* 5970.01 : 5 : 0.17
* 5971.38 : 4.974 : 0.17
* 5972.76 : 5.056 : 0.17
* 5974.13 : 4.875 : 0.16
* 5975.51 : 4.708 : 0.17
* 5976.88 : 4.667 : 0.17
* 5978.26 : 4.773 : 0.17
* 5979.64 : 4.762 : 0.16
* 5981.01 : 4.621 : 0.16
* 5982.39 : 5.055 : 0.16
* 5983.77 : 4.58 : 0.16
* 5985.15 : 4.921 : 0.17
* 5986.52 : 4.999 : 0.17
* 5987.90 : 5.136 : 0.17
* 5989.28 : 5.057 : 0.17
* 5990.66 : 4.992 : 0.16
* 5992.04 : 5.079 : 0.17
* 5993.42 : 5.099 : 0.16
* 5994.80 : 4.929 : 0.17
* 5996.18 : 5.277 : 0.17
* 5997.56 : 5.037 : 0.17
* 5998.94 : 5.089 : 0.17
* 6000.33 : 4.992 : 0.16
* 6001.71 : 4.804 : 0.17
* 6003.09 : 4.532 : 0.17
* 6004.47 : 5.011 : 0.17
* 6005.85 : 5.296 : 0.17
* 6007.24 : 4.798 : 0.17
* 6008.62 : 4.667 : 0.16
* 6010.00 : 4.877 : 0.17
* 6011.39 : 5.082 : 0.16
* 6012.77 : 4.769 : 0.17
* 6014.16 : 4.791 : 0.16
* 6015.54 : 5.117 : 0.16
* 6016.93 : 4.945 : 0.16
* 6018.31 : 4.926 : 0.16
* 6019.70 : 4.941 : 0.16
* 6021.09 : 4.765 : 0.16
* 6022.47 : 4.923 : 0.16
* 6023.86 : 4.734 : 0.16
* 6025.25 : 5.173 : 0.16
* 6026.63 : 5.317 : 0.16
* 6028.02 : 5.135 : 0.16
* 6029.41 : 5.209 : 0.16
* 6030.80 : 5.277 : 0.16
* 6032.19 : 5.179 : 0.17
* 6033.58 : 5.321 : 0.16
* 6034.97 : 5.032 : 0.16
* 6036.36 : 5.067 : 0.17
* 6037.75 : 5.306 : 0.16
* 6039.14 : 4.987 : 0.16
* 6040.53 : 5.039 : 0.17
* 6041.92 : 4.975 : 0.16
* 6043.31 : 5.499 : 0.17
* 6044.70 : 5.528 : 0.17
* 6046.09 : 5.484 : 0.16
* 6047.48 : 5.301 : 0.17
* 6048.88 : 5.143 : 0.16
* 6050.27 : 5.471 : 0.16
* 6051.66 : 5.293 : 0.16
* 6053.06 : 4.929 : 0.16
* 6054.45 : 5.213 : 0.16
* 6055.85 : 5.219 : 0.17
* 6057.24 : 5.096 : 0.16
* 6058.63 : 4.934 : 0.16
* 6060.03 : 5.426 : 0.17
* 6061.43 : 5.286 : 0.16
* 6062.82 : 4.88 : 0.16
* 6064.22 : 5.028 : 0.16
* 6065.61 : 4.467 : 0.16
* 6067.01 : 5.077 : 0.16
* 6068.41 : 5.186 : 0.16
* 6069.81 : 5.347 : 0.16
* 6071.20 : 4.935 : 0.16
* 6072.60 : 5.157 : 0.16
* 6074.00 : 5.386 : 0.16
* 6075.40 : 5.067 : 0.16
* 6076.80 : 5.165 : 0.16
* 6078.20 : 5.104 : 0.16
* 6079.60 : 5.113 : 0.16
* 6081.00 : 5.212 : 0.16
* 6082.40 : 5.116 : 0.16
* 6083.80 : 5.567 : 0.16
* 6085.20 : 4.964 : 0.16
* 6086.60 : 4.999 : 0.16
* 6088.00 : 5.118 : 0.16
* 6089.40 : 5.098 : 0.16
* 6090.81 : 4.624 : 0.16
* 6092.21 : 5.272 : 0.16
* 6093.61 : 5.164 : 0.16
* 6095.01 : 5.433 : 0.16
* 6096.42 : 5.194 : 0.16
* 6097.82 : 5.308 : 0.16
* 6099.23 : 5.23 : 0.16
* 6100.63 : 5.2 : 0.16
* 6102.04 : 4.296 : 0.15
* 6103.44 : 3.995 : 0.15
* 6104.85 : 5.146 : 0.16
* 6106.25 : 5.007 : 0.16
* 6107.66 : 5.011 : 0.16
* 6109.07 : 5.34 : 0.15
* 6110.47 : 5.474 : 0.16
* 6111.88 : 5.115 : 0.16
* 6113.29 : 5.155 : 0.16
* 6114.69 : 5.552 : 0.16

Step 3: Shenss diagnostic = -3.04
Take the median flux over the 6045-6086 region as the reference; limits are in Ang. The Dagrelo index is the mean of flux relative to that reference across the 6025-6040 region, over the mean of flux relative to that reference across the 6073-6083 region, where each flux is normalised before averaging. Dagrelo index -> 1.00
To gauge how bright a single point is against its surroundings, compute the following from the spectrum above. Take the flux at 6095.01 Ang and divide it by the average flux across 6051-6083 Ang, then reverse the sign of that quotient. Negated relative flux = -1.06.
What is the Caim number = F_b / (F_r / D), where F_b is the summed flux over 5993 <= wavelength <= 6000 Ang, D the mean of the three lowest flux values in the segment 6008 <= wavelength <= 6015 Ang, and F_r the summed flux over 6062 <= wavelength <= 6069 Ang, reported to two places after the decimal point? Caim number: 4.89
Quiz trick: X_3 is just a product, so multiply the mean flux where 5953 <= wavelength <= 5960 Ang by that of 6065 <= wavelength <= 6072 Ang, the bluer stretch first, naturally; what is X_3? 23.9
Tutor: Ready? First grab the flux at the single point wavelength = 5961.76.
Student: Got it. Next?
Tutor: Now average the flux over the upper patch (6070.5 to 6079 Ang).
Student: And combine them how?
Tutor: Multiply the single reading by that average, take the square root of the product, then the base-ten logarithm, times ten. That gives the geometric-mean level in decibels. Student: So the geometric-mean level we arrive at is 7.24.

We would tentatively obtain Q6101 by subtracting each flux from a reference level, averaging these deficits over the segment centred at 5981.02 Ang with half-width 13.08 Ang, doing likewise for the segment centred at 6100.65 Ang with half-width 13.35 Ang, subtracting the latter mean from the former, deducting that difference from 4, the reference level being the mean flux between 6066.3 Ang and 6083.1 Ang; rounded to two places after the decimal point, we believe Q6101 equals 3.85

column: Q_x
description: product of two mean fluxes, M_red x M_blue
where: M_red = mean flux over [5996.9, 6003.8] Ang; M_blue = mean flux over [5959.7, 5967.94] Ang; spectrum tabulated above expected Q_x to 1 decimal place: 24.3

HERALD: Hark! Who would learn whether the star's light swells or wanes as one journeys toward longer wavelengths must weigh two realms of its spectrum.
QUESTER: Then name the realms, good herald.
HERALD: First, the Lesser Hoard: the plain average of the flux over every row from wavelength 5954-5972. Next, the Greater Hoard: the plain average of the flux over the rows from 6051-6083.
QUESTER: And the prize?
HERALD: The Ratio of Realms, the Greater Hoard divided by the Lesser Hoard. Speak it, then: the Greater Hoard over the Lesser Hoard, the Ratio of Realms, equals 1.04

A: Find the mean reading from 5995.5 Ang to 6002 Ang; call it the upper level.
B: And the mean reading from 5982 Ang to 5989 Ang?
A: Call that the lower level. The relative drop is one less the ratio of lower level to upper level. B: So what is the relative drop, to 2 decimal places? 0.02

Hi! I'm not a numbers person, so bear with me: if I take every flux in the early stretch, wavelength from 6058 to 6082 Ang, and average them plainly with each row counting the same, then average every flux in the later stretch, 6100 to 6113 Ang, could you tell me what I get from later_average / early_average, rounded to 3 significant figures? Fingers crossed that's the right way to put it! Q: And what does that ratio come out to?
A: 0.971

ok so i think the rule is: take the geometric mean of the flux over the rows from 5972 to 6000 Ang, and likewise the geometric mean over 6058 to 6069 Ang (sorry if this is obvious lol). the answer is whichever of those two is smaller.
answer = 4.93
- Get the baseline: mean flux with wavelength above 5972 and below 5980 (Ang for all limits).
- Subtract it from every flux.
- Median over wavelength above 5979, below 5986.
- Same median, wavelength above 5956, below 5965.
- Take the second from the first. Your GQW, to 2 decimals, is -0.15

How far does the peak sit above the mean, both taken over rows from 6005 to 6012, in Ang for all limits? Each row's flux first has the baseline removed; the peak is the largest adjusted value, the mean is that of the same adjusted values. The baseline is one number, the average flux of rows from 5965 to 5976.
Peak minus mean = 0.35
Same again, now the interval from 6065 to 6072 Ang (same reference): 0.34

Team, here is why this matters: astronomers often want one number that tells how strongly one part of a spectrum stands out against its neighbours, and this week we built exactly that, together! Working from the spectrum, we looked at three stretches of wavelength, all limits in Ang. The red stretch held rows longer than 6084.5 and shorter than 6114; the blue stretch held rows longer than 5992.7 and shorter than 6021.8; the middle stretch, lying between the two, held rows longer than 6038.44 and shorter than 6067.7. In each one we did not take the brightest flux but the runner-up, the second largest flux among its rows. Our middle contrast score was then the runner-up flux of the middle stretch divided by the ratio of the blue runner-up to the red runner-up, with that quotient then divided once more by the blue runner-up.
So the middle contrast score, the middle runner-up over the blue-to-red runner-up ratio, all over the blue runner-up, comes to 1.07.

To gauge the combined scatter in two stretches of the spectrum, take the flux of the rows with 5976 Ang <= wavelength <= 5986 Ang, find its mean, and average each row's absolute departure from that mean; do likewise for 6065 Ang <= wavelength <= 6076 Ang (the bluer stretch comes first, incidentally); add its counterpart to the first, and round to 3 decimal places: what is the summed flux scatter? 0.318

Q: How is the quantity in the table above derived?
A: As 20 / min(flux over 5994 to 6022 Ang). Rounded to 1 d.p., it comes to 4.4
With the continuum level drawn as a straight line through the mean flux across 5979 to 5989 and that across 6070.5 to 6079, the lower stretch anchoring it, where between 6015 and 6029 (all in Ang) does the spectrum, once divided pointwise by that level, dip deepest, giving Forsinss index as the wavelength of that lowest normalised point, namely 6023.86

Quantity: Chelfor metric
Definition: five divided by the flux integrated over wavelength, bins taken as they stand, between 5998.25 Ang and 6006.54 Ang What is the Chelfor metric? 0.122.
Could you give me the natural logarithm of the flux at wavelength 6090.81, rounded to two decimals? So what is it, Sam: 1.53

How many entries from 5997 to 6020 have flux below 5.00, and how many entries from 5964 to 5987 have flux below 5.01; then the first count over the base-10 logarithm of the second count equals 9.4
